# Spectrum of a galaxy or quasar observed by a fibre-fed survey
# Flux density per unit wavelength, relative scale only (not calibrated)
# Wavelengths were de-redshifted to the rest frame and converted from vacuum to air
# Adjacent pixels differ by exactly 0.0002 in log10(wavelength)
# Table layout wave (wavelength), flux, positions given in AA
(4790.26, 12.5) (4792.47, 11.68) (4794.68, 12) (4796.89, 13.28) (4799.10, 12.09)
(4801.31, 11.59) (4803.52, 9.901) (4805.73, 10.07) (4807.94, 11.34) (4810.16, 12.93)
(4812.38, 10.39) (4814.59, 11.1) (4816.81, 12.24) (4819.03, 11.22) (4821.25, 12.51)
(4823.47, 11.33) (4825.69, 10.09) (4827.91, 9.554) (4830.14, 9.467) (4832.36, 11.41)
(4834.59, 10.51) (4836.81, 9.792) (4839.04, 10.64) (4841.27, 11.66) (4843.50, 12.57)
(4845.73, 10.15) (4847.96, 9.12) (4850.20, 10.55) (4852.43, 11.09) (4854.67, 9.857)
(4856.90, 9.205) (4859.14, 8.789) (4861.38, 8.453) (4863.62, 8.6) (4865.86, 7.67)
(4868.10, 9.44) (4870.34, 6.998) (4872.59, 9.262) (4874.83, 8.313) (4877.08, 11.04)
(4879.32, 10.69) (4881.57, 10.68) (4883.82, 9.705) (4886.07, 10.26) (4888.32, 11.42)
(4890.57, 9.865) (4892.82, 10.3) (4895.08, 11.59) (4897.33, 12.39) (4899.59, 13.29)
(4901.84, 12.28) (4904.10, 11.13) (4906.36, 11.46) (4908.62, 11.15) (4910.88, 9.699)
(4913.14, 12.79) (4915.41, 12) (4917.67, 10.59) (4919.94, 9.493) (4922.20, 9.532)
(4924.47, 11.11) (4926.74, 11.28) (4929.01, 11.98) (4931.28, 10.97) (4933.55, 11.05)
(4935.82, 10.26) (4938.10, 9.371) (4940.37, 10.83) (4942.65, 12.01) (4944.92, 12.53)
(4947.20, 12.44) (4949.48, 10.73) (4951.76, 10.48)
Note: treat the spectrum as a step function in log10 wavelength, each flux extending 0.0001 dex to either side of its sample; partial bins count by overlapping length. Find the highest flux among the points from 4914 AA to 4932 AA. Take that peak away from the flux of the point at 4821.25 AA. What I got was 1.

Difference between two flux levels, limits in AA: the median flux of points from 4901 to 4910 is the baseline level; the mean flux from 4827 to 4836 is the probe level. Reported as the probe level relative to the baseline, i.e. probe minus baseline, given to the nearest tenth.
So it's -1.1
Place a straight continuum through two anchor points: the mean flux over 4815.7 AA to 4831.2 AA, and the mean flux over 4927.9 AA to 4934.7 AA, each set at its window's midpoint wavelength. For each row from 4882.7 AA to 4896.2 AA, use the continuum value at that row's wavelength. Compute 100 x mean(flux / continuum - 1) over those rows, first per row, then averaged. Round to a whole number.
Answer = -6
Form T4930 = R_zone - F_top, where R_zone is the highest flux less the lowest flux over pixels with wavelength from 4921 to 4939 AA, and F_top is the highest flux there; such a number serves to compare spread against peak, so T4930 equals -9.37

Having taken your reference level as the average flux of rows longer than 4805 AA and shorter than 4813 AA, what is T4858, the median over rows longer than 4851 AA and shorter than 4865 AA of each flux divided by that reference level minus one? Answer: -0.20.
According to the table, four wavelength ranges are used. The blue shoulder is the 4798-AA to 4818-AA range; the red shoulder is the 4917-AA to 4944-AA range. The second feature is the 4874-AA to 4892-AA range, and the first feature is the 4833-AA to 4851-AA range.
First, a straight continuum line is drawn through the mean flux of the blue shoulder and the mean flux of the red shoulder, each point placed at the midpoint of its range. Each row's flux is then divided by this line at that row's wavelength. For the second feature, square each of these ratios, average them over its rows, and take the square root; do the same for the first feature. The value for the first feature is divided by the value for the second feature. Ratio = 1.02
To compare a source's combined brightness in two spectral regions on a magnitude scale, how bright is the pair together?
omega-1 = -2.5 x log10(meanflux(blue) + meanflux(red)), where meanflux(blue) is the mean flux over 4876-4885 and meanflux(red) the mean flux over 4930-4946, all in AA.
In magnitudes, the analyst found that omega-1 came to -3.333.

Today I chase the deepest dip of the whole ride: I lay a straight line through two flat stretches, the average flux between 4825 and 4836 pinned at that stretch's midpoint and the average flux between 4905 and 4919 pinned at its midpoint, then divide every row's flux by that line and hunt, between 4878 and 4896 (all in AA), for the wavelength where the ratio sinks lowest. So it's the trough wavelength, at 4883.82 AA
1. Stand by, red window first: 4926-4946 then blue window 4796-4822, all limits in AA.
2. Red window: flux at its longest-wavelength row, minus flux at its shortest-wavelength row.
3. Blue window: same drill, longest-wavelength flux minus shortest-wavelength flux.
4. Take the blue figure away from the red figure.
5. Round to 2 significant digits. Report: 2.0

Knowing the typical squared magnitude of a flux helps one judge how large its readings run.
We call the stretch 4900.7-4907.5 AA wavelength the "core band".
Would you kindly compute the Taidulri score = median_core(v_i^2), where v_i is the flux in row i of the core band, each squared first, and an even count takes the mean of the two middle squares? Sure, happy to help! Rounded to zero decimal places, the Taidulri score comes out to 131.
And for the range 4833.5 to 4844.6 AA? 113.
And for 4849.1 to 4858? 104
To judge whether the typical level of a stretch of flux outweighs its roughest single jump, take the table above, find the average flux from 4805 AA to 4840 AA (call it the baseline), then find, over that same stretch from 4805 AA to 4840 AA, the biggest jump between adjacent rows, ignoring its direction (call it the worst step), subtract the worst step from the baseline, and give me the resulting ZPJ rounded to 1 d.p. 8.4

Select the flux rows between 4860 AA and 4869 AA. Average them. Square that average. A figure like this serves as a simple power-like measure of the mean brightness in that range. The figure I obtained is 73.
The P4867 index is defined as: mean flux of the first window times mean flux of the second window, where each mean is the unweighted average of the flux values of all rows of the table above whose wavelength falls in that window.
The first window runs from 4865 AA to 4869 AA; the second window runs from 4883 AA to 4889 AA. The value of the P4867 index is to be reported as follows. 89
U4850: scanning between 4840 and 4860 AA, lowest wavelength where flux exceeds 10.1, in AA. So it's 4841.27 AA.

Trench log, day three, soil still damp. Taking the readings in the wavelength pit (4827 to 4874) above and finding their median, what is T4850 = 9.6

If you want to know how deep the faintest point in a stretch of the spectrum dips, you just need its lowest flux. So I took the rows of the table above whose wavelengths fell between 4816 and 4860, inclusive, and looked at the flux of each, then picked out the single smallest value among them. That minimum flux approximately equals 8.789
